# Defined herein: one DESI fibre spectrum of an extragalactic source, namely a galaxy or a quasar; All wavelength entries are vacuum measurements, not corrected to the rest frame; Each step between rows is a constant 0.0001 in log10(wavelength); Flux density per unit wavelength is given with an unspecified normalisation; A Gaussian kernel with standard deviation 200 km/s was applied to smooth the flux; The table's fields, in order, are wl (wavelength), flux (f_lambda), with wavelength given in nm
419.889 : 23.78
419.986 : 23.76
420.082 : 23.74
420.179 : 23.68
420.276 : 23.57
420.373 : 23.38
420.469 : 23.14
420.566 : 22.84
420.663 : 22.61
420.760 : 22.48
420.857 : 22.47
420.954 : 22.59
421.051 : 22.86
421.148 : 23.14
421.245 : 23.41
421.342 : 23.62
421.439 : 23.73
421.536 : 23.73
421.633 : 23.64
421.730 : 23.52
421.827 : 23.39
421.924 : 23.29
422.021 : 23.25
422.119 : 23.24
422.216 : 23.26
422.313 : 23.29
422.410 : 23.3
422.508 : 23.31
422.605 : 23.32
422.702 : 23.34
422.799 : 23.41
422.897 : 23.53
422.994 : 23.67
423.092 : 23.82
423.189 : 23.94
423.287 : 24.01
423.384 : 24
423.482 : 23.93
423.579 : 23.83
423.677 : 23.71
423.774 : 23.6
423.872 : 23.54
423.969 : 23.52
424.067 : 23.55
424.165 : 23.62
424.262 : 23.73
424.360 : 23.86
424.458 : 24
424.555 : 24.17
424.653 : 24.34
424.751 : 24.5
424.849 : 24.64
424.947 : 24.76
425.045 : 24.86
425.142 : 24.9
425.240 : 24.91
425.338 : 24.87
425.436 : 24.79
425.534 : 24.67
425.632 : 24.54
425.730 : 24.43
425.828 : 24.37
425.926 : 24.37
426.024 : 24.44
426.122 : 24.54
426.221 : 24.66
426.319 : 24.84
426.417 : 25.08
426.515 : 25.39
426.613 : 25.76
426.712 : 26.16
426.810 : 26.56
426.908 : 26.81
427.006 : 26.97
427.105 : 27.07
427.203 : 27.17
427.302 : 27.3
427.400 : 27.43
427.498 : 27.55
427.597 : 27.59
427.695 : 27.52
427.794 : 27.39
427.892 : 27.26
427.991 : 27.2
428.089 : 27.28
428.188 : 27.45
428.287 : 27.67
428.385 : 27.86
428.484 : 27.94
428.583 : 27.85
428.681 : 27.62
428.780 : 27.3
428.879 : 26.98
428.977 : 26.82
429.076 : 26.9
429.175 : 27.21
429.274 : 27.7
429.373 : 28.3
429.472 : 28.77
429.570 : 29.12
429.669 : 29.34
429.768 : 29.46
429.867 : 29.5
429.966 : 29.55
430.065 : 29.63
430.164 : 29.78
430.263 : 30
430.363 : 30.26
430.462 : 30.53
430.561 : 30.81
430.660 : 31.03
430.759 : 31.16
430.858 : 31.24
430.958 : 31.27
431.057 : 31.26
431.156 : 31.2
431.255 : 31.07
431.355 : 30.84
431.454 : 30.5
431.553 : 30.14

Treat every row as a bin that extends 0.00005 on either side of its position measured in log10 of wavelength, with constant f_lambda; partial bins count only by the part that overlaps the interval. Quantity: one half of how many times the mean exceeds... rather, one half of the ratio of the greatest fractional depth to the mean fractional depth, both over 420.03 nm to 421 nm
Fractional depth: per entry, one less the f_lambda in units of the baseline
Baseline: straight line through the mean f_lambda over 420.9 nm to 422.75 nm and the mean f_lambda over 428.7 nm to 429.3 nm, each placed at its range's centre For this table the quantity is -0.40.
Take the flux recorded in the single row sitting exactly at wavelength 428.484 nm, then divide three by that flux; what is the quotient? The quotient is 0.107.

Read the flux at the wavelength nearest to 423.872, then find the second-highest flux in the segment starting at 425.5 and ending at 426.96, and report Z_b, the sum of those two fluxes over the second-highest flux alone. 1.89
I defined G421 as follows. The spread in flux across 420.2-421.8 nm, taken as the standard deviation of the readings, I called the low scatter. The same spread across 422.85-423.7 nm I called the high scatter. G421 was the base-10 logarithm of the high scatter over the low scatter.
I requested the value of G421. -0.5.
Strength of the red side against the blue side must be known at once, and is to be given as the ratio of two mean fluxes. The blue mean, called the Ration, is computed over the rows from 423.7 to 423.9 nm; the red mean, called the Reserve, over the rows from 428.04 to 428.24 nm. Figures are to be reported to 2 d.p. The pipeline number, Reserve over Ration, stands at 1.16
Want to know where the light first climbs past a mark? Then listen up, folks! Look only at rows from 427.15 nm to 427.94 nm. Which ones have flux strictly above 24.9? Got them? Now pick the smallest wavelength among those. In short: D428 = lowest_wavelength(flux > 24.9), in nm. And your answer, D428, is 427.203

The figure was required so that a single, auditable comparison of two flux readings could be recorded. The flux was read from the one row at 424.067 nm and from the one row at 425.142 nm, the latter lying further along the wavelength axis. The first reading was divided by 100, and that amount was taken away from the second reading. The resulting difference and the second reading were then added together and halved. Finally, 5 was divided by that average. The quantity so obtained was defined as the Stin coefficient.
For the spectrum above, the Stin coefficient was 0.202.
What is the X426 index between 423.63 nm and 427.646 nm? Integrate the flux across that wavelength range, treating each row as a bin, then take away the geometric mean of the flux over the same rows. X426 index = 76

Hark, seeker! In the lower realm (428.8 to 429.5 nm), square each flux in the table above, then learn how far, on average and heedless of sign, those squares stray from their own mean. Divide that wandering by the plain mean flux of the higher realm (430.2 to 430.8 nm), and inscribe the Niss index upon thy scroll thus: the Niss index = 1.13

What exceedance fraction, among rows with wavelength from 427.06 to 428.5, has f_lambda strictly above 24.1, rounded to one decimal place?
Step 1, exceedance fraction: 1.0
